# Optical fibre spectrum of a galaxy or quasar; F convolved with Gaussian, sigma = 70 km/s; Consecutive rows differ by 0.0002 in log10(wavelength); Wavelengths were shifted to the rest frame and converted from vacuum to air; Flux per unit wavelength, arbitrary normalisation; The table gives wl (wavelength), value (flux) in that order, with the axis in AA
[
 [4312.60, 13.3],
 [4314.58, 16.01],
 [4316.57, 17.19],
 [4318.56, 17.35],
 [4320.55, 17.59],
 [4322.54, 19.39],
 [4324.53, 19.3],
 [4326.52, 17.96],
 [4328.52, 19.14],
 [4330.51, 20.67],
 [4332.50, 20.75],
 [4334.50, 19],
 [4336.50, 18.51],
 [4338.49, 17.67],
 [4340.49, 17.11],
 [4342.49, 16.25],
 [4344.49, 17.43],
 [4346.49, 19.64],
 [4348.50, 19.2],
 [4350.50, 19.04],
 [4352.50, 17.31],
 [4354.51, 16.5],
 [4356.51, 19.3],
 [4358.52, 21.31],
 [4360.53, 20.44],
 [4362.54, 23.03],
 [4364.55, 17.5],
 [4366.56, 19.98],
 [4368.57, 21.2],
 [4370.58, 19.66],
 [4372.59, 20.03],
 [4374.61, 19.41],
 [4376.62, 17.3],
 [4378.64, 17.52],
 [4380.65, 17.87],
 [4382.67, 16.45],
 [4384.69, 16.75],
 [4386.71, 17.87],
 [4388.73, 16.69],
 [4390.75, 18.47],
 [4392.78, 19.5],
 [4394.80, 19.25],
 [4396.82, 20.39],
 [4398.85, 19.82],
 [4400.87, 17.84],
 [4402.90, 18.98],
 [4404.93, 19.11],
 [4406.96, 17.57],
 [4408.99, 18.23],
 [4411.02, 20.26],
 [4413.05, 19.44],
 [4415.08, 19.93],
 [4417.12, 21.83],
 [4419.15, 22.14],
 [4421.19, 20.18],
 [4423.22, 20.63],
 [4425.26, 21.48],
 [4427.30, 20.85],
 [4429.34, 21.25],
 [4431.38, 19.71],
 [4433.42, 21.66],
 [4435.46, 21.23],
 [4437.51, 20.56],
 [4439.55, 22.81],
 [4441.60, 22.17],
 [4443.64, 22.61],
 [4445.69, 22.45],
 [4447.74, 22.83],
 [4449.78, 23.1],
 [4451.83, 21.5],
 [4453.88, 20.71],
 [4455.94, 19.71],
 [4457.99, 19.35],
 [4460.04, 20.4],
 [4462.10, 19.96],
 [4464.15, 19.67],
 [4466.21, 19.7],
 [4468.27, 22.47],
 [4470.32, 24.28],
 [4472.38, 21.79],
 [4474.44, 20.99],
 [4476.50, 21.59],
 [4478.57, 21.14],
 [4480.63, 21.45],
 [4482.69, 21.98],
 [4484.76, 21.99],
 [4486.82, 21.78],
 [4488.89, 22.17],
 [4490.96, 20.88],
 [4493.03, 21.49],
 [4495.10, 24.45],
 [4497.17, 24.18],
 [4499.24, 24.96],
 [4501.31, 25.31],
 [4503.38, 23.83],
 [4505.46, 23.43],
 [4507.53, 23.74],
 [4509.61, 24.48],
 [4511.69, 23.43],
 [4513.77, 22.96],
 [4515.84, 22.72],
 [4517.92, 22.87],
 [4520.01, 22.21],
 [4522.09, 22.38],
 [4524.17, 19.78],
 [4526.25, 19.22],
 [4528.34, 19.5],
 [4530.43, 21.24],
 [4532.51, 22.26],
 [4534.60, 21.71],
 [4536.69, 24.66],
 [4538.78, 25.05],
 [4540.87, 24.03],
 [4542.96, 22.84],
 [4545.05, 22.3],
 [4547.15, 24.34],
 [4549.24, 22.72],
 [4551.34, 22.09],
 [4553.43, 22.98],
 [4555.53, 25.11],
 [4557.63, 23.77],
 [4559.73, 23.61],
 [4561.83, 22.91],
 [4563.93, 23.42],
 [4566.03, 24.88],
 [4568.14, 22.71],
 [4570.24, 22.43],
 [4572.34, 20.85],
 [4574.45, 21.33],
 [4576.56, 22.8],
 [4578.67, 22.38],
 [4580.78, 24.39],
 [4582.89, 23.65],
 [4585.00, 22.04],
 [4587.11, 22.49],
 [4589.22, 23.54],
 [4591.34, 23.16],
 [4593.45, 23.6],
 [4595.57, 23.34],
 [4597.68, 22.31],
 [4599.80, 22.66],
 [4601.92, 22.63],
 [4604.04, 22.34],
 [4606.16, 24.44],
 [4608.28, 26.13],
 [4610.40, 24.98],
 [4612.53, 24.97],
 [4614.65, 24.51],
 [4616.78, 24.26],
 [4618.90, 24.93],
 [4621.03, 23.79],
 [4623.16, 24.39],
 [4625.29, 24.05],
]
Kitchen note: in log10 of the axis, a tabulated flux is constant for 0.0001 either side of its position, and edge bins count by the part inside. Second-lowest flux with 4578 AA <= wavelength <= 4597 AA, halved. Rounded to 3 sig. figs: 11.2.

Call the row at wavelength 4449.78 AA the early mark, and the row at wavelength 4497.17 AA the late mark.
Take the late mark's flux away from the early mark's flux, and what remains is -1.1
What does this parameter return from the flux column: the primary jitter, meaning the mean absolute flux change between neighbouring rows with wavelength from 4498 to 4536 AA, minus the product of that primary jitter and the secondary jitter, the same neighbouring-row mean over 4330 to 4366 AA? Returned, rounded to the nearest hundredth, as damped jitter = -0.35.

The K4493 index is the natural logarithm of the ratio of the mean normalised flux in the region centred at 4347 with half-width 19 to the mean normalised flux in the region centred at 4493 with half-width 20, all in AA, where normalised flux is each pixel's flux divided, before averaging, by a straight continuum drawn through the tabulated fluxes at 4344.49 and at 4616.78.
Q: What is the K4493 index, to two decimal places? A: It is 0.01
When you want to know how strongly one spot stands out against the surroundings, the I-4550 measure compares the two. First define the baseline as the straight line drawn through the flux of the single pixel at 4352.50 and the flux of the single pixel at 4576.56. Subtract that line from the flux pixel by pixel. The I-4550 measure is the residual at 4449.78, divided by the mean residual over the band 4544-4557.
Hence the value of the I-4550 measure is 3.1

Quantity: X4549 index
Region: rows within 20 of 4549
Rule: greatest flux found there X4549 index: 25.11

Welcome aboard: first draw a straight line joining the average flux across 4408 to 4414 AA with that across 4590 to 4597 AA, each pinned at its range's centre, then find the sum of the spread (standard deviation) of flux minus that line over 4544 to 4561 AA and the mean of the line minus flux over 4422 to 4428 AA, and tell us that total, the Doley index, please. -0.4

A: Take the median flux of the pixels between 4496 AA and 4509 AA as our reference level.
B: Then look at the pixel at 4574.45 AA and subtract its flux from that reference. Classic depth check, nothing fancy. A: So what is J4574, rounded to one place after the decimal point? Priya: 2.7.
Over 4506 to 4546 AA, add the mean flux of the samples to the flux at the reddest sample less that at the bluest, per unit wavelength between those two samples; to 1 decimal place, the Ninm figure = 22.5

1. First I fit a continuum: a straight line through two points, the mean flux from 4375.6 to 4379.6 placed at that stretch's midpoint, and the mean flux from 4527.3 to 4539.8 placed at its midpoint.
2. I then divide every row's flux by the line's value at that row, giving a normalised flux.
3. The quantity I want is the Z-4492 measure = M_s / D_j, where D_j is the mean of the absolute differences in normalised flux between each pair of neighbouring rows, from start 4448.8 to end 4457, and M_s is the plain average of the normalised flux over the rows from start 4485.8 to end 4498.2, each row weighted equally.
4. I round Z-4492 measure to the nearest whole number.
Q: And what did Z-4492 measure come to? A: 18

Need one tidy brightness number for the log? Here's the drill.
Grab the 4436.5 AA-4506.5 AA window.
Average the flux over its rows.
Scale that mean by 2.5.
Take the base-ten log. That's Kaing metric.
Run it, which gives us 1.74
